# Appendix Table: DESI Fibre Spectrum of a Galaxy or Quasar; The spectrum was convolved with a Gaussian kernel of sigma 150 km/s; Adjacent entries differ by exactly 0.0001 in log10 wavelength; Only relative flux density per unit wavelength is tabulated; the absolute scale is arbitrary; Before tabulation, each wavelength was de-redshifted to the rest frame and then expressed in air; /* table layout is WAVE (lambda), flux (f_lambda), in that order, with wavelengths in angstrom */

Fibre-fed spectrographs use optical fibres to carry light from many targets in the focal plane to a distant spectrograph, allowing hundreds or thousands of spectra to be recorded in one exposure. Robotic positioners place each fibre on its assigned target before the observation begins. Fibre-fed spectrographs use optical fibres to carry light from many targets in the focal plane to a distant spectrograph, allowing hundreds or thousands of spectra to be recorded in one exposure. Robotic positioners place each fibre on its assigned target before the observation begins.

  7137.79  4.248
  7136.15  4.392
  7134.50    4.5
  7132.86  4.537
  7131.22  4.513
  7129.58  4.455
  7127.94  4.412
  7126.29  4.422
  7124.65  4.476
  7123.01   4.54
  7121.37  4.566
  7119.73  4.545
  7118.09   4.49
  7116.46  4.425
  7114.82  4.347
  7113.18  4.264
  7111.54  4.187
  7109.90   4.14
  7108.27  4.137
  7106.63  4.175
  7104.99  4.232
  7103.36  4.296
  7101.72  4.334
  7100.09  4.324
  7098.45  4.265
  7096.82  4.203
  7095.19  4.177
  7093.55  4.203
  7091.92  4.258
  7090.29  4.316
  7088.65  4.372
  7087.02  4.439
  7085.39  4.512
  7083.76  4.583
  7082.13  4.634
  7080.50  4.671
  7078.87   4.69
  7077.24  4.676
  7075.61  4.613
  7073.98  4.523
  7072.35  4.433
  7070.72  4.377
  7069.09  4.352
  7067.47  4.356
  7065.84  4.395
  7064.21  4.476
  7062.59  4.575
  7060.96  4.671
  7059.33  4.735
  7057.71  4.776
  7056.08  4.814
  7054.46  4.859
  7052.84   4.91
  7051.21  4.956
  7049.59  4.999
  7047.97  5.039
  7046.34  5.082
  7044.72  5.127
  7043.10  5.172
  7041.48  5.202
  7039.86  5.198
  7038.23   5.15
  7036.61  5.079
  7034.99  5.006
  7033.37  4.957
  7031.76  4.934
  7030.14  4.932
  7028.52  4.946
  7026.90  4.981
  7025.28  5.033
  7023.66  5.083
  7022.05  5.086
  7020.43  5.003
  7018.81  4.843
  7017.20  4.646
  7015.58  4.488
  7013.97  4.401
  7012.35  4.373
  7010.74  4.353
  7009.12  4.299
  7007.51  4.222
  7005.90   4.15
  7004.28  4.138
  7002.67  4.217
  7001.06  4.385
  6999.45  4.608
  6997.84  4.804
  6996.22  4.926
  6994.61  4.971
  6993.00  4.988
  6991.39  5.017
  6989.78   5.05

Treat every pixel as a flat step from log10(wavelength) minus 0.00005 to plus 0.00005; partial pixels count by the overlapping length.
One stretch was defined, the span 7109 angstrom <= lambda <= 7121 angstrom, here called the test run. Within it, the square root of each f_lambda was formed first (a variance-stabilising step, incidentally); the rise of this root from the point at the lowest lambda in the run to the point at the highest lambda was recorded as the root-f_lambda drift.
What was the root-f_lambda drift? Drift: 0.10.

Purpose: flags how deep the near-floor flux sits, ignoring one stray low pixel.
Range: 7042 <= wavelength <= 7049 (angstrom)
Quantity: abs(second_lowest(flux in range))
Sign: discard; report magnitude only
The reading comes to 5.08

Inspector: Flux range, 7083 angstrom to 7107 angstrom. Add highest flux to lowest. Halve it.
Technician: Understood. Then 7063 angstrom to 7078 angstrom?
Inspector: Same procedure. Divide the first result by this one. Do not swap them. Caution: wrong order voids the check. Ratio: 0.97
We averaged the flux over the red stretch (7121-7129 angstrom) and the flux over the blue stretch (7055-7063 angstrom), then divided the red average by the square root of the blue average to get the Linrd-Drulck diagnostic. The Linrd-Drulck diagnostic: 2.06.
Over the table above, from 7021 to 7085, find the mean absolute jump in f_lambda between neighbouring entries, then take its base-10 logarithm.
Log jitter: -1.34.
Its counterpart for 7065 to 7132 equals -1.32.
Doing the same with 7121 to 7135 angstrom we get -1.40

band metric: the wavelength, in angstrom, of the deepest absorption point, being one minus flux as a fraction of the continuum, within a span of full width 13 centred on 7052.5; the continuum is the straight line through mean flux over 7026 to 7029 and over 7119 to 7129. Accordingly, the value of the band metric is 7057.71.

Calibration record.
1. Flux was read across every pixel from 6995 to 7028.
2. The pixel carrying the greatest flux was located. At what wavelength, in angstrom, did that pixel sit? 7022.05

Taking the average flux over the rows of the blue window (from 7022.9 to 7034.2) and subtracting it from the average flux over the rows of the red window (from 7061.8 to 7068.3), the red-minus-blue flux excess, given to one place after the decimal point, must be -0.5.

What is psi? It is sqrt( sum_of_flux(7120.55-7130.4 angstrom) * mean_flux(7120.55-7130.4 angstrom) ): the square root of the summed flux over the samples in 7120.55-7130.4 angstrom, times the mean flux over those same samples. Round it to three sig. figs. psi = 11.0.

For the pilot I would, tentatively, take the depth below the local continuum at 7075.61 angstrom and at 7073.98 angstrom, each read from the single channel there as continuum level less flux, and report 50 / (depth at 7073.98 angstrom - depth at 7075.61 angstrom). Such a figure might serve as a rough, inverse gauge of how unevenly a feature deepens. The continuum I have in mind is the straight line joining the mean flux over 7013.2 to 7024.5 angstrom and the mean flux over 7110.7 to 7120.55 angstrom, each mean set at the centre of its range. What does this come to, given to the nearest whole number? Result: 515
